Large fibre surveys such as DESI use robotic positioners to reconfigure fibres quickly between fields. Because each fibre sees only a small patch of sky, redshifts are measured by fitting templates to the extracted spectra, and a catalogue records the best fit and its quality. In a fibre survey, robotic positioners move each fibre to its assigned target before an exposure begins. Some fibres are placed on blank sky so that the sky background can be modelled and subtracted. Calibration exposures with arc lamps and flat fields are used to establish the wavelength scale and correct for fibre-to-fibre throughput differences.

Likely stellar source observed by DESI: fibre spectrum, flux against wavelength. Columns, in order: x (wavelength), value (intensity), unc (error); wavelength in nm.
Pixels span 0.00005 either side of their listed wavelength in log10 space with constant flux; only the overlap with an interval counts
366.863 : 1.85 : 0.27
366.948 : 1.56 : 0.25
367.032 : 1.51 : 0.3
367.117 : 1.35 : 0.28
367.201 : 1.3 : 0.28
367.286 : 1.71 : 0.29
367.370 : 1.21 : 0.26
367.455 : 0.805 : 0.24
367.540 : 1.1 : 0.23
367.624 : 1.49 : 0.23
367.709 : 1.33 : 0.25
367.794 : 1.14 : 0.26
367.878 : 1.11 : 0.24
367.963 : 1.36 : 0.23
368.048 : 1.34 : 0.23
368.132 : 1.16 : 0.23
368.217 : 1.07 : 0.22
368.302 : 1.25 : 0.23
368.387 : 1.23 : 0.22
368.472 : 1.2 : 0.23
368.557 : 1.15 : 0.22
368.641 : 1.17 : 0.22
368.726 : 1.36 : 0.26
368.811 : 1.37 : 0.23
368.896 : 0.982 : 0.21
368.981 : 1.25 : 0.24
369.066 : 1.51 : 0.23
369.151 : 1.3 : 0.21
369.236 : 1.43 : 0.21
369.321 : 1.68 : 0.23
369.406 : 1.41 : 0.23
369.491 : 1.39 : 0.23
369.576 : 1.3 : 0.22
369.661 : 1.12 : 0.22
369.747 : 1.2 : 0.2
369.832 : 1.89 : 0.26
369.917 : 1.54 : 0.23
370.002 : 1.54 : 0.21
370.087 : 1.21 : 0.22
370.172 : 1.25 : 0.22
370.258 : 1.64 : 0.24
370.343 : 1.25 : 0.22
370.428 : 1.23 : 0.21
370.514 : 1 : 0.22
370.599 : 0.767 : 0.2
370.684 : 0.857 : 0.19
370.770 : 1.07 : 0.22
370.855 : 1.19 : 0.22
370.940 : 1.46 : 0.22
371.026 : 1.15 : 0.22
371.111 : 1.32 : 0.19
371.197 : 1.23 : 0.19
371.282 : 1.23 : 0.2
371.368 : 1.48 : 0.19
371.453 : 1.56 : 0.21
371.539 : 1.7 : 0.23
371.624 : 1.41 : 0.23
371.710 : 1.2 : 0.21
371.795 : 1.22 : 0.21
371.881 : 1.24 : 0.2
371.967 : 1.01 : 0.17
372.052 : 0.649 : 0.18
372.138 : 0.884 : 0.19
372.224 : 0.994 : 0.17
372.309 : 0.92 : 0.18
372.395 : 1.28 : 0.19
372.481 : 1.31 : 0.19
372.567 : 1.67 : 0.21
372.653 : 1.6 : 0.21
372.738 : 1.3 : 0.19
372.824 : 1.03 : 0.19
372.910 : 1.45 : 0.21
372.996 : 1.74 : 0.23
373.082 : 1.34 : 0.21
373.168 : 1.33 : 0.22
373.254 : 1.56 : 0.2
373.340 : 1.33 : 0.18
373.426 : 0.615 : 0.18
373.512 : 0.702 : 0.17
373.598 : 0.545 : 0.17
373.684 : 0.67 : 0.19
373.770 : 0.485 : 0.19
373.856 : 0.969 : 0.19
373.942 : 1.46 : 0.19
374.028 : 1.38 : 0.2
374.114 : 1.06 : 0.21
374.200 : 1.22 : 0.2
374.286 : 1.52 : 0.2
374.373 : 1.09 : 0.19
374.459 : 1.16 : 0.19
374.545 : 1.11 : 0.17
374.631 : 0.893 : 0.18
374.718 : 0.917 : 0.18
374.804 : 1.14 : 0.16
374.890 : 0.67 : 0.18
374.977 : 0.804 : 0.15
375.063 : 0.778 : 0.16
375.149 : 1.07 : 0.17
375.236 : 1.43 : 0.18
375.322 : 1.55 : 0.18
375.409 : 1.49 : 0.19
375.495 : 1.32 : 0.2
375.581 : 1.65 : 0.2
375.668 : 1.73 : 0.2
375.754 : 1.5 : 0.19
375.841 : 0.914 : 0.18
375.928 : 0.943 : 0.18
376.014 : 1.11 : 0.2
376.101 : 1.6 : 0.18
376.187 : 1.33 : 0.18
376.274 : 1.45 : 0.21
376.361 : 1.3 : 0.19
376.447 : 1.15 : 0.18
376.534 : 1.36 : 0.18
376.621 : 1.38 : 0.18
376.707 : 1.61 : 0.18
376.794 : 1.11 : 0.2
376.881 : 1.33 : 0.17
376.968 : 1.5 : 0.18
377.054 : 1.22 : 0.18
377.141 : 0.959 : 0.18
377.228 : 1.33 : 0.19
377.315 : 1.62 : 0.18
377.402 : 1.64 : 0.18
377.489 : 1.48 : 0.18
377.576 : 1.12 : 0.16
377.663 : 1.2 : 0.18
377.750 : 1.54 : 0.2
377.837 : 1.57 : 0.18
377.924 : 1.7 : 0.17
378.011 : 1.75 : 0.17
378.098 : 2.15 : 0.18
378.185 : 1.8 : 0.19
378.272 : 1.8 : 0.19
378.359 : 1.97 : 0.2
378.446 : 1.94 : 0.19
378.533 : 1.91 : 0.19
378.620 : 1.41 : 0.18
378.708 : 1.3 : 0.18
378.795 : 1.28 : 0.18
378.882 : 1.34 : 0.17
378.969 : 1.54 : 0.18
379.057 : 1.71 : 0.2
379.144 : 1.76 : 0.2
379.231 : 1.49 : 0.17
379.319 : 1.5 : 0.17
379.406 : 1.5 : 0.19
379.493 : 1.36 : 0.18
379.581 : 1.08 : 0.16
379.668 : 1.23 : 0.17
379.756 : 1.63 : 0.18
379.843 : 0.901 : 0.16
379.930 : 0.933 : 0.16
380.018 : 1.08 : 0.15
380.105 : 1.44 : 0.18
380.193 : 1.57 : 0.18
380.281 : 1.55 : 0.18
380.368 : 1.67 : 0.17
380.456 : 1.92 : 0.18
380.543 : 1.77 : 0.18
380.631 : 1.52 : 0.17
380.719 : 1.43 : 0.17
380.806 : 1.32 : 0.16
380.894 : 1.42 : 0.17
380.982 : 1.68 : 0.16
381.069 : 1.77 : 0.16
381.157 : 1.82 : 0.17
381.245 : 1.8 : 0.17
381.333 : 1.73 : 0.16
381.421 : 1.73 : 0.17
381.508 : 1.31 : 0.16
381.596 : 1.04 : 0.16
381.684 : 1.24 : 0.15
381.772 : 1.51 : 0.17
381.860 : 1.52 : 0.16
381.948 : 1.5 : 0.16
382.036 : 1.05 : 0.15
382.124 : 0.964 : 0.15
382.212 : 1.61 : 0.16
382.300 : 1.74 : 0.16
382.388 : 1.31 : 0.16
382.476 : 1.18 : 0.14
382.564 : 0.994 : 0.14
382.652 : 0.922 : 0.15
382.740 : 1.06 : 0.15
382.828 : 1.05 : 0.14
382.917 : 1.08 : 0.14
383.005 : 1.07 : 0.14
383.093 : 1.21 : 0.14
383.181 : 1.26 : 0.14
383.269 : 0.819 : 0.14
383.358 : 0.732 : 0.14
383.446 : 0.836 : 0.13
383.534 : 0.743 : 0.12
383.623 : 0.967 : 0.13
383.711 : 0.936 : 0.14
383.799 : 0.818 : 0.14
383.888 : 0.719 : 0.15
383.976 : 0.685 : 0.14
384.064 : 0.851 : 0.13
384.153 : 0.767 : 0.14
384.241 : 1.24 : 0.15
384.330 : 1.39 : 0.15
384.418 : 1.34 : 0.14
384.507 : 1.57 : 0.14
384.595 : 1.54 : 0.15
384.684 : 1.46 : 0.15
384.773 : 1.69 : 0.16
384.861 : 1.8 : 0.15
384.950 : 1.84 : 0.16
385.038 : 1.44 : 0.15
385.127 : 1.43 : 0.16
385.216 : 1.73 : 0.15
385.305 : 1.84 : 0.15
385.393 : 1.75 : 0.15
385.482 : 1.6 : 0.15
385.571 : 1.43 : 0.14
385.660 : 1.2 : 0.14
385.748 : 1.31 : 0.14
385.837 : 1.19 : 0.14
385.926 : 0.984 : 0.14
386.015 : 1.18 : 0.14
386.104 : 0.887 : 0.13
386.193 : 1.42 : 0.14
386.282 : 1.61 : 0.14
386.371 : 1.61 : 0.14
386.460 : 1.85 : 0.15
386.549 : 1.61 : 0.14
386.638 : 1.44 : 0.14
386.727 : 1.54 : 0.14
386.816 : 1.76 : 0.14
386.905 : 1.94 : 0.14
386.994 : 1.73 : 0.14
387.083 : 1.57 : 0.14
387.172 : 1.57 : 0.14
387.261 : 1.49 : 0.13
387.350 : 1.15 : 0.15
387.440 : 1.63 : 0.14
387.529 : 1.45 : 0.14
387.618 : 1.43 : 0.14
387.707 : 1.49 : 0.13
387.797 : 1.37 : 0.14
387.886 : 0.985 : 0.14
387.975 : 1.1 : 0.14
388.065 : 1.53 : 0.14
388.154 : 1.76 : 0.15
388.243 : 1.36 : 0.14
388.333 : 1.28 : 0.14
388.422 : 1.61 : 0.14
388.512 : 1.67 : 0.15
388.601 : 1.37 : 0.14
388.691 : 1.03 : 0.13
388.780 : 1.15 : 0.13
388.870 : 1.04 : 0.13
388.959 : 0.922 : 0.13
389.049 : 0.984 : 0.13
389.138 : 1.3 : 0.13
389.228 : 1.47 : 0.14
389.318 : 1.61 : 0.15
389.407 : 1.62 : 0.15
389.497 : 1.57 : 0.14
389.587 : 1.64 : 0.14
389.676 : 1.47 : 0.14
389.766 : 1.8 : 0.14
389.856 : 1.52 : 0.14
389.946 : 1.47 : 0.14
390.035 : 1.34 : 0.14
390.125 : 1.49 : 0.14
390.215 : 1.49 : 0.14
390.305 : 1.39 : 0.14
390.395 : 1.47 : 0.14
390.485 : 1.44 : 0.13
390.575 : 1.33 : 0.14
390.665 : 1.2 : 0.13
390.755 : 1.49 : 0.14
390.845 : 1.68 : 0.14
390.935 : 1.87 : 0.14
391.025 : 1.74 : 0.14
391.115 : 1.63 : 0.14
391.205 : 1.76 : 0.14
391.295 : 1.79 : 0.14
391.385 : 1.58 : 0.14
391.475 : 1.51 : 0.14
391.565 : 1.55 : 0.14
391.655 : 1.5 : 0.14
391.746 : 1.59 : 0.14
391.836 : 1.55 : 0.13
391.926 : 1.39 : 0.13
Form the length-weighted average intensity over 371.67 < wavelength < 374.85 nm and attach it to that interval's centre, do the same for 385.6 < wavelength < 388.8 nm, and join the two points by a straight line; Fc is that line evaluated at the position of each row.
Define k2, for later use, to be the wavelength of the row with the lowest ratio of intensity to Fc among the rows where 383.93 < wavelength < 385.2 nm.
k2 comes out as 383.976 nm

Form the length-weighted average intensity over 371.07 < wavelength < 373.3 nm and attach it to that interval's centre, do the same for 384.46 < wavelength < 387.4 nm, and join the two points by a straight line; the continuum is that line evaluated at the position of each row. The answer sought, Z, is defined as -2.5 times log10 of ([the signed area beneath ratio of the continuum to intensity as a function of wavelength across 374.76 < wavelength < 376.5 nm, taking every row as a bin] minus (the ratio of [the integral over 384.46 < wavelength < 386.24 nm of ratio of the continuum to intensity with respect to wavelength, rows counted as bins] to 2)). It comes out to -0.1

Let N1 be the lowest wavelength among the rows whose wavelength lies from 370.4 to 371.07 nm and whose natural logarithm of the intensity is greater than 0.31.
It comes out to 370.940 nm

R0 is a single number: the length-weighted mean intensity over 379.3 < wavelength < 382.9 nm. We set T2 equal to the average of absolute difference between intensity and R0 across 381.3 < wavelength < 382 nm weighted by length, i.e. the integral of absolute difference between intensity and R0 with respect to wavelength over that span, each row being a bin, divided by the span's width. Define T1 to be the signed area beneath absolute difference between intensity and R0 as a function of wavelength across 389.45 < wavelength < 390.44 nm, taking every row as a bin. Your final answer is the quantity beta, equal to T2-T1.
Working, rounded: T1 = 0.13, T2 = 0.201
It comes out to 0.1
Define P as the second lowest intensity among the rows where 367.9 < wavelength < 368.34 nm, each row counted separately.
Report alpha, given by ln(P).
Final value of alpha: 0.15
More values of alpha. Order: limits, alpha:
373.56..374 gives -0.61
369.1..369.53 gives 0.33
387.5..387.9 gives 0.31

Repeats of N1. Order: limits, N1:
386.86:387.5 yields 386.905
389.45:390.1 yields 389.497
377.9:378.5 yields 377.924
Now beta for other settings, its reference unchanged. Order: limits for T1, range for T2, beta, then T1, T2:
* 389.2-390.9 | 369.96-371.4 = 0.0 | 0.24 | 0.232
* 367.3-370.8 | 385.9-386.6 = -0.5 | 0.74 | 0.276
